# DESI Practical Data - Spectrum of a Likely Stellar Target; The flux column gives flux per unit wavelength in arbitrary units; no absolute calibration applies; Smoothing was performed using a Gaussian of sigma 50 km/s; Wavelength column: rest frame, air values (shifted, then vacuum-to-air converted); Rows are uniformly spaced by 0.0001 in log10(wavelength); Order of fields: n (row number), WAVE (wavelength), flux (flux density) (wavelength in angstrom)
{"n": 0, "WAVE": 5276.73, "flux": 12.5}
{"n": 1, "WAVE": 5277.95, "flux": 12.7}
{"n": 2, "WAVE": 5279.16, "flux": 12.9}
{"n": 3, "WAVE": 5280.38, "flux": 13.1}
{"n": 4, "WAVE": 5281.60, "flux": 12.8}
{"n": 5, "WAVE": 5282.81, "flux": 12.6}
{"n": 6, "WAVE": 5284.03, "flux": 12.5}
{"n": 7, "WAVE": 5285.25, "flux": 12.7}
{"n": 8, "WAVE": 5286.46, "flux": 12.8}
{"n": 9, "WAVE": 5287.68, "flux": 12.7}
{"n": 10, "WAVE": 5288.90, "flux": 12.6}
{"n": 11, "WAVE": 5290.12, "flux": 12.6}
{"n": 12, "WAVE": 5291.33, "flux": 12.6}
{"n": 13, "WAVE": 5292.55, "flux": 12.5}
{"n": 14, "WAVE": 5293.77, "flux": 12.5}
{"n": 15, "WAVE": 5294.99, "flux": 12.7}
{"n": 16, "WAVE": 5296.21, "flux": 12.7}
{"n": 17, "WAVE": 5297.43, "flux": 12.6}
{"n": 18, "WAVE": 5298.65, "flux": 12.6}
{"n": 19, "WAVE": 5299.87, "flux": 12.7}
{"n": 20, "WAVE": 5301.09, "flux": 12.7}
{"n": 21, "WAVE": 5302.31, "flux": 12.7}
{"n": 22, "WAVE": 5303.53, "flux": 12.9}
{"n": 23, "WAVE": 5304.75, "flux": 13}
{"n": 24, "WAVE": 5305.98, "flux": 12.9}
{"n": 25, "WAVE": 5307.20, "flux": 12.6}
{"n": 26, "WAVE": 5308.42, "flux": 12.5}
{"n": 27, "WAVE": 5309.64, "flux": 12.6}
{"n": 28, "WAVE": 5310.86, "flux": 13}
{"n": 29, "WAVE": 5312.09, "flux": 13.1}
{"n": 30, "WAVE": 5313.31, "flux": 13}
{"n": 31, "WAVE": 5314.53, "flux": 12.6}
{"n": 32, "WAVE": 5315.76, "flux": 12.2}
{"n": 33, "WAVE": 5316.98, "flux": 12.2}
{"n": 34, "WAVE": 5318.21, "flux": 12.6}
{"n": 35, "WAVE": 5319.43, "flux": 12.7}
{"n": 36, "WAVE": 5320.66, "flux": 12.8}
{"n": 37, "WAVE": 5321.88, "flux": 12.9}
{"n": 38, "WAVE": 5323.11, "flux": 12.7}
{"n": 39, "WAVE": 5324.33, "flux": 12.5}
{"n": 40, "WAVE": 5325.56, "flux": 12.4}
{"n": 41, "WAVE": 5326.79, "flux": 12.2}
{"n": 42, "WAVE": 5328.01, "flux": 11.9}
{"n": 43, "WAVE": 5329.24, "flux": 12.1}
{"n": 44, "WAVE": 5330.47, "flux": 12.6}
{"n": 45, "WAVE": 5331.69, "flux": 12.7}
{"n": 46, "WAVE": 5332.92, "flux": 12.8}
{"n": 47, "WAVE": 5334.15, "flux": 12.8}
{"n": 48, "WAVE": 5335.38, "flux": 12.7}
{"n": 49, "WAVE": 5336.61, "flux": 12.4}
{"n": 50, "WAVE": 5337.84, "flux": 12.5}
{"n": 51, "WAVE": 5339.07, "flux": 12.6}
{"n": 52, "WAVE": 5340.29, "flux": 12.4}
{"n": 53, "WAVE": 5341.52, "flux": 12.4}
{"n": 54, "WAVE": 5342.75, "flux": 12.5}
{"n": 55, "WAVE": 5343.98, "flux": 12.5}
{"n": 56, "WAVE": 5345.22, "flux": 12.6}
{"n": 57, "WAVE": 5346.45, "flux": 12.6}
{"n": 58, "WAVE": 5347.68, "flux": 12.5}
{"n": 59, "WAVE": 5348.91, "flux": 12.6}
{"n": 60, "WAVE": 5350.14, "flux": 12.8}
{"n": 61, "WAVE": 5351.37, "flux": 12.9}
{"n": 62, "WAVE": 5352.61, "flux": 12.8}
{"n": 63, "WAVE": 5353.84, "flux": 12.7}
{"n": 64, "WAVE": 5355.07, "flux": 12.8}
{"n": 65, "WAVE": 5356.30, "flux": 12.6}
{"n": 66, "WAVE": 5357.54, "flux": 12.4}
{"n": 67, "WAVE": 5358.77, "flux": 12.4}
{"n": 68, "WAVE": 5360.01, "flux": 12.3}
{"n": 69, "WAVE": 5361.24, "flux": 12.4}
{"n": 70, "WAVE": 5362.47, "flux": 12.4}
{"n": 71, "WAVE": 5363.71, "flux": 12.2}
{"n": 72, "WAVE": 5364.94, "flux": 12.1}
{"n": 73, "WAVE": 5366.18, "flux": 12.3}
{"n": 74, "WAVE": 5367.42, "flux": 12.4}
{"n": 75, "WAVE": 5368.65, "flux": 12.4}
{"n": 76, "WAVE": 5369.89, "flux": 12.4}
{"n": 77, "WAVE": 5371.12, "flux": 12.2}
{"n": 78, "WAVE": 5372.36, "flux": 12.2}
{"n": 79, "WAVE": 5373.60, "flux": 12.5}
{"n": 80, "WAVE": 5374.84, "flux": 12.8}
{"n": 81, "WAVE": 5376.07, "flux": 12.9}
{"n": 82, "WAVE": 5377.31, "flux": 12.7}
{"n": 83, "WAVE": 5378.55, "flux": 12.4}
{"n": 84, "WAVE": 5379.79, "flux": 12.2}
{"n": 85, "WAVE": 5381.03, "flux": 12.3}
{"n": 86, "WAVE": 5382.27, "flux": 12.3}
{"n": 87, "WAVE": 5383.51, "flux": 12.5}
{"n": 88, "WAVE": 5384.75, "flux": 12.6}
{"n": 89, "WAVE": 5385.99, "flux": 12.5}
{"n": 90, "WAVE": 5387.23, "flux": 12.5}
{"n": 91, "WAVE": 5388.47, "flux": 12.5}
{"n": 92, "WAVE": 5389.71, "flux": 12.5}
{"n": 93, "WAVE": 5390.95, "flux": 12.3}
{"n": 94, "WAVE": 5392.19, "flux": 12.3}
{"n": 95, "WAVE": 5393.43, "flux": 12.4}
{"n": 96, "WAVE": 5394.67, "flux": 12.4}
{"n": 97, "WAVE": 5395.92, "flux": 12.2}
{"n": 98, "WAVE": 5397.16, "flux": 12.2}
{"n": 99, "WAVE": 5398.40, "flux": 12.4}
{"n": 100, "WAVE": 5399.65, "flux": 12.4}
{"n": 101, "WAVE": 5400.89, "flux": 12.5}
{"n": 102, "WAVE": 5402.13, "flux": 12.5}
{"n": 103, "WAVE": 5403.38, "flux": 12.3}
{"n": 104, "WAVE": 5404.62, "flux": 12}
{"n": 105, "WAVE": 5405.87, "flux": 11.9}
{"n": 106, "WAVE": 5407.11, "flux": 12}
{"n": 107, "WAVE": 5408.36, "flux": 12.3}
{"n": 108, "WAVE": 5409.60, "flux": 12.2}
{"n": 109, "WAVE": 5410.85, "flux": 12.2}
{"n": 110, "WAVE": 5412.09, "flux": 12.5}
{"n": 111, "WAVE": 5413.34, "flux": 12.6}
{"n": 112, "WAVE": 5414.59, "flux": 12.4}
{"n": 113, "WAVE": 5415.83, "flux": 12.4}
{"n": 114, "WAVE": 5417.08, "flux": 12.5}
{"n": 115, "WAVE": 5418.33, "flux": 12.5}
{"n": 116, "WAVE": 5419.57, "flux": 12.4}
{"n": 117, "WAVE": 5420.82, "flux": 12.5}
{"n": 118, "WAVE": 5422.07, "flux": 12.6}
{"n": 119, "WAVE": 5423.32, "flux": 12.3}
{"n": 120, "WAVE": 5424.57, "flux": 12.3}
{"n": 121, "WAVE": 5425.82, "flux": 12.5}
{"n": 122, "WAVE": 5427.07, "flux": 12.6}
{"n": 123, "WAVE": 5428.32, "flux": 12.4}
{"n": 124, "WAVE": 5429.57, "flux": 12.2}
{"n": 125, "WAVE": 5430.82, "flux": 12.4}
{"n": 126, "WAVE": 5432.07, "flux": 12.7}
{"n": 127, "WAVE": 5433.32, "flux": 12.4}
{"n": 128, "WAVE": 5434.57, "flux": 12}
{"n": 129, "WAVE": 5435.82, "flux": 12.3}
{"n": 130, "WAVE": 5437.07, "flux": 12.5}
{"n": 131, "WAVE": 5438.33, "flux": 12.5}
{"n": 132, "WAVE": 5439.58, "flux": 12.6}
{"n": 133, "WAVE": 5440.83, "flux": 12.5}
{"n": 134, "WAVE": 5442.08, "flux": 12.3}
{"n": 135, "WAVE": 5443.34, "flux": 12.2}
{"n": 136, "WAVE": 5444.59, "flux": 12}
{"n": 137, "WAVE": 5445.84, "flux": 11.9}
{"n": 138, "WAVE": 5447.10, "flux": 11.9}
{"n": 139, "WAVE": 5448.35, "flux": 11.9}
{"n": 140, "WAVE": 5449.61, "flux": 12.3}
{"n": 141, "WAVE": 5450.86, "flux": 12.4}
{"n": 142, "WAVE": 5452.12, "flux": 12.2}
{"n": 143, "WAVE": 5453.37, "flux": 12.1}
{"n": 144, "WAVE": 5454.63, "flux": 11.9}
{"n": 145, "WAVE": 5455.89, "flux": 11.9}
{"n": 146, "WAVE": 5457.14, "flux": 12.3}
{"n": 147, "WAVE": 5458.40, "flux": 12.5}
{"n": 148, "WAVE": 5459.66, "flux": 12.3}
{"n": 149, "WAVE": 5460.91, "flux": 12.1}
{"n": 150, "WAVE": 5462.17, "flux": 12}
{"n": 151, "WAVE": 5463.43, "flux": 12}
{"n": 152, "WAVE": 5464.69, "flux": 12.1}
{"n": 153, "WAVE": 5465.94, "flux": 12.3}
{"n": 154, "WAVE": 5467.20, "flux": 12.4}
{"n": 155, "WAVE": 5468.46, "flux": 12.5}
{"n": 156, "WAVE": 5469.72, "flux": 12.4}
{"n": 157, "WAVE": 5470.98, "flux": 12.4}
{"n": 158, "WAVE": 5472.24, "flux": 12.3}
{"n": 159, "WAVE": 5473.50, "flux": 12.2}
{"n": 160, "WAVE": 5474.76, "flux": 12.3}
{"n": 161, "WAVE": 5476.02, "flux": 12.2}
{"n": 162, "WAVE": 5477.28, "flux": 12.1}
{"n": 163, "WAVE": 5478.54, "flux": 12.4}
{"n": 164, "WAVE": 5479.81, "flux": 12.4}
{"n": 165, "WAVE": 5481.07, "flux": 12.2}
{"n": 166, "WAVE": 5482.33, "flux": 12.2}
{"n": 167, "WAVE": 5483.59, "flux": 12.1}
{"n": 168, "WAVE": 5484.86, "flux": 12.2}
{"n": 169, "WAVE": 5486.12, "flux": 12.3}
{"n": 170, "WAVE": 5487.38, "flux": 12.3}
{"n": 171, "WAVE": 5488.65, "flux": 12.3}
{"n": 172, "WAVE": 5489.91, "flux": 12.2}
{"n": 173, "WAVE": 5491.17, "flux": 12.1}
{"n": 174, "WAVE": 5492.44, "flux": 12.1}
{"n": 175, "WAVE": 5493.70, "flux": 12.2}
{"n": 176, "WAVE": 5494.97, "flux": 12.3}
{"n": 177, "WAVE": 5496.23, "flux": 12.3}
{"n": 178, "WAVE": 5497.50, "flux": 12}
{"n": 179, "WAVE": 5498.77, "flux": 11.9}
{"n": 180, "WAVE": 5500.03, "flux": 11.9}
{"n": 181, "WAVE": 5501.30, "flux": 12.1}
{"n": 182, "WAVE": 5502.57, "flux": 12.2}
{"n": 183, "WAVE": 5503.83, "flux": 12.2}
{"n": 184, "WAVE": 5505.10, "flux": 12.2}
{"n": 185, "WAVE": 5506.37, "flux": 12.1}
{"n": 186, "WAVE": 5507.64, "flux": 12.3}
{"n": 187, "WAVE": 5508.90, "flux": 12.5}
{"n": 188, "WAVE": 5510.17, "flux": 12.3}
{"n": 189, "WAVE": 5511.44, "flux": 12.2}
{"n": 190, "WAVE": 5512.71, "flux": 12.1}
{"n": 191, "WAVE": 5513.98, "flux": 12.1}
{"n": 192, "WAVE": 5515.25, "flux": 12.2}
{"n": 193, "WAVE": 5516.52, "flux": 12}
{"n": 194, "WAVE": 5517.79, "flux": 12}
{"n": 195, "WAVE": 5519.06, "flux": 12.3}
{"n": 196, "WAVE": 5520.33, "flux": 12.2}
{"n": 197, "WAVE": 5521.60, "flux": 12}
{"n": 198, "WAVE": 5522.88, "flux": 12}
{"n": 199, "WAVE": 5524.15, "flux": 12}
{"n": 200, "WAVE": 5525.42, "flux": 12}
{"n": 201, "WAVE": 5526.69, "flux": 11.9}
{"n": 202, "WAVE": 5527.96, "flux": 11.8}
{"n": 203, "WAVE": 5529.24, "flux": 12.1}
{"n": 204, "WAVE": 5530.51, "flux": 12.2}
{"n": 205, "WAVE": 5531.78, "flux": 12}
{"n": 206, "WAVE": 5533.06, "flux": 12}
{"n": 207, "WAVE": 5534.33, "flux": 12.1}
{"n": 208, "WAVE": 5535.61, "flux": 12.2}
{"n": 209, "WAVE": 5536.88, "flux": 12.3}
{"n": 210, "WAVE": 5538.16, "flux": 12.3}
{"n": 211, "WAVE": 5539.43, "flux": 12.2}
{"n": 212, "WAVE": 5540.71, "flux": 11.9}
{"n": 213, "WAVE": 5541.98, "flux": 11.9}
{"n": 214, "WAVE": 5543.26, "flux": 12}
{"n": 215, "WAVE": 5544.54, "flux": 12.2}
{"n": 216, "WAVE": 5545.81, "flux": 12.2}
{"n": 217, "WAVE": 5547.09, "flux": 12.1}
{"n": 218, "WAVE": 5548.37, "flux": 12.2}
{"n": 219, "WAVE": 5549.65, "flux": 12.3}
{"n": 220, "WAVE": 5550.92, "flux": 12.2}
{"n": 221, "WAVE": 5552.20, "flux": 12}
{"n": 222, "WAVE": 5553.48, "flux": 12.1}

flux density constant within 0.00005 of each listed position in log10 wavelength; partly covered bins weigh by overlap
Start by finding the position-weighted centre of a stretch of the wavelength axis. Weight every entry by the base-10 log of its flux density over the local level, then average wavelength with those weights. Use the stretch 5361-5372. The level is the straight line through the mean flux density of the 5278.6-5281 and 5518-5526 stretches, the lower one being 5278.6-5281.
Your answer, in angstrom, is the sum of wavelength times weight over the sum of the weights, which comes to 5366.1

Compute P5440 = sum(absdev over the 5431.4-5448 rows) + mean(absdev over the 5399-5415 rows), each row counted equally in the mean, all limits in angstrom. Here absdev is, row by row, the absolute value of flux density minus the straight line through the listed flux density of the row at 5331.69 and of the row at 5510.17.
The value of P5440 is 3.4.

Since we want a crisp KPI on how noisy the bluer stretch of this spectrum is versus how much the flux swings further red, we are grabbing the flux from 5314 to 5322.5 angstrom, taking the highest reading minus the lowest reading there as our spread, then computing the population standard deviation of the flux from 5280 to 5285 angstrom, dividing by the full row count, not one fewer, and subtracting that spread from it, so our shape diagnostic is -0.47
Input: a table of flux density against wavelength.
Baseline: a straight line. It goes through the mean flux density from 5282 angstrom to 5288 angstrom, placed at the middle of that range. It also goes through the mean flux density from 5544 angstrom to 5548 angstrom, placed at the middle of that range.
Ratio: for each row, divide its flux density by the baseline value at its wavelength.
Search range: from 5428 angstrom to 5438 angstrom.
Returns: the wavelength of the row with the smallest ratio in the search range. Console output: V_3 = 5434.57 angstrom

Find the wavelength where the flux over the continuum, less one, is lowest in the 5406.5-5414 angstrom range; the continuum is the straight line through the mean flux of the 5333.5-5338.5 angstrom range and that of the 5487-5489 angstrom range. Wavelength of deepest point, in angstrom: 5407.11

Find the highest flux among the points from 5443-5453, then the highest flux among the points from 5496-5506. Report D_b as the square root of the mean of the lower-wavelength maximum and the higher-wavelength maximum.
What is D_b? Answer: 3.51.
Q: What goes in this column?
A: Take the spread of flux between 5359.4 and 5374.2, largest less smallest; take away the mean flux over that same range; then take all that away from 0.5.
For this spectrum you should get 12.4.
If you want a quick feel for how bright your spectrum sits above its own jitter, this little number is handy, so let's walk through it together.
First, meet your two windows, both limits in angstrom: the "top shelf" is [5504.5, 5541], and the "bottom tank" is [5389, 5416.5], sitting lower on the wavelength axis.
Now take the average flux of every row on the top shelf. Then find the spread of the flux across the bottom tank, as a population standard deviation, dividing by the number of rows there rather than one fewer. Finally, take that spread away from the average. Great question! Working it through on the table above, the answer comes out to 11.9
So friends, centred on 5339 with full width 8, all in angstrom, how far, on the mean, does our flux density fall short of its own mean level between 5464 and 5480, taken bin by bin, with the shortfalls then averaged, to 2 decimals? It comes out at -0.19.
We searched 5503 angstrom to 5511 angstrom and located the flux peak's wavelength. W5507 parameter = 5508.90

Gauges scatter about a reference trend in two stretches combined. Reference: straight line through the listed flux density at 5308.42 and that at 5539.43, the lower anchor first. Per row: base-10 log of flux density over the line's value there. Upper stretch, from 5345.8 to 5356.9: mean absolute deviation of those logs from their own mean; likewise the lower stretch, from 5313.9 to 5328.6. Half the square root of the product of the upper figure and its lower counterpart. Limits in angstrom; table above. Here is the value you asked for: 0.0029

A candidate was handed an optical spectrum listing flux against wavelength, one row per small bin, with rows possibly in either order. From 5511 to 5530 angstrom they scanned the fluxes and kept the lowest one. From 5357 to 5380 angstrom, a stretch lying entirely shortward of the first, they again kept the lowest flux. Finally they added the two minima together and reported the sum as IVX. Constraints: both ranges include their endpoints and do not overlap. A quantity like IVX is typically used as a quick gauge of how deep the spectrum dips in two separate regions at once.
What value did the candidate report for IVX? 23.9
